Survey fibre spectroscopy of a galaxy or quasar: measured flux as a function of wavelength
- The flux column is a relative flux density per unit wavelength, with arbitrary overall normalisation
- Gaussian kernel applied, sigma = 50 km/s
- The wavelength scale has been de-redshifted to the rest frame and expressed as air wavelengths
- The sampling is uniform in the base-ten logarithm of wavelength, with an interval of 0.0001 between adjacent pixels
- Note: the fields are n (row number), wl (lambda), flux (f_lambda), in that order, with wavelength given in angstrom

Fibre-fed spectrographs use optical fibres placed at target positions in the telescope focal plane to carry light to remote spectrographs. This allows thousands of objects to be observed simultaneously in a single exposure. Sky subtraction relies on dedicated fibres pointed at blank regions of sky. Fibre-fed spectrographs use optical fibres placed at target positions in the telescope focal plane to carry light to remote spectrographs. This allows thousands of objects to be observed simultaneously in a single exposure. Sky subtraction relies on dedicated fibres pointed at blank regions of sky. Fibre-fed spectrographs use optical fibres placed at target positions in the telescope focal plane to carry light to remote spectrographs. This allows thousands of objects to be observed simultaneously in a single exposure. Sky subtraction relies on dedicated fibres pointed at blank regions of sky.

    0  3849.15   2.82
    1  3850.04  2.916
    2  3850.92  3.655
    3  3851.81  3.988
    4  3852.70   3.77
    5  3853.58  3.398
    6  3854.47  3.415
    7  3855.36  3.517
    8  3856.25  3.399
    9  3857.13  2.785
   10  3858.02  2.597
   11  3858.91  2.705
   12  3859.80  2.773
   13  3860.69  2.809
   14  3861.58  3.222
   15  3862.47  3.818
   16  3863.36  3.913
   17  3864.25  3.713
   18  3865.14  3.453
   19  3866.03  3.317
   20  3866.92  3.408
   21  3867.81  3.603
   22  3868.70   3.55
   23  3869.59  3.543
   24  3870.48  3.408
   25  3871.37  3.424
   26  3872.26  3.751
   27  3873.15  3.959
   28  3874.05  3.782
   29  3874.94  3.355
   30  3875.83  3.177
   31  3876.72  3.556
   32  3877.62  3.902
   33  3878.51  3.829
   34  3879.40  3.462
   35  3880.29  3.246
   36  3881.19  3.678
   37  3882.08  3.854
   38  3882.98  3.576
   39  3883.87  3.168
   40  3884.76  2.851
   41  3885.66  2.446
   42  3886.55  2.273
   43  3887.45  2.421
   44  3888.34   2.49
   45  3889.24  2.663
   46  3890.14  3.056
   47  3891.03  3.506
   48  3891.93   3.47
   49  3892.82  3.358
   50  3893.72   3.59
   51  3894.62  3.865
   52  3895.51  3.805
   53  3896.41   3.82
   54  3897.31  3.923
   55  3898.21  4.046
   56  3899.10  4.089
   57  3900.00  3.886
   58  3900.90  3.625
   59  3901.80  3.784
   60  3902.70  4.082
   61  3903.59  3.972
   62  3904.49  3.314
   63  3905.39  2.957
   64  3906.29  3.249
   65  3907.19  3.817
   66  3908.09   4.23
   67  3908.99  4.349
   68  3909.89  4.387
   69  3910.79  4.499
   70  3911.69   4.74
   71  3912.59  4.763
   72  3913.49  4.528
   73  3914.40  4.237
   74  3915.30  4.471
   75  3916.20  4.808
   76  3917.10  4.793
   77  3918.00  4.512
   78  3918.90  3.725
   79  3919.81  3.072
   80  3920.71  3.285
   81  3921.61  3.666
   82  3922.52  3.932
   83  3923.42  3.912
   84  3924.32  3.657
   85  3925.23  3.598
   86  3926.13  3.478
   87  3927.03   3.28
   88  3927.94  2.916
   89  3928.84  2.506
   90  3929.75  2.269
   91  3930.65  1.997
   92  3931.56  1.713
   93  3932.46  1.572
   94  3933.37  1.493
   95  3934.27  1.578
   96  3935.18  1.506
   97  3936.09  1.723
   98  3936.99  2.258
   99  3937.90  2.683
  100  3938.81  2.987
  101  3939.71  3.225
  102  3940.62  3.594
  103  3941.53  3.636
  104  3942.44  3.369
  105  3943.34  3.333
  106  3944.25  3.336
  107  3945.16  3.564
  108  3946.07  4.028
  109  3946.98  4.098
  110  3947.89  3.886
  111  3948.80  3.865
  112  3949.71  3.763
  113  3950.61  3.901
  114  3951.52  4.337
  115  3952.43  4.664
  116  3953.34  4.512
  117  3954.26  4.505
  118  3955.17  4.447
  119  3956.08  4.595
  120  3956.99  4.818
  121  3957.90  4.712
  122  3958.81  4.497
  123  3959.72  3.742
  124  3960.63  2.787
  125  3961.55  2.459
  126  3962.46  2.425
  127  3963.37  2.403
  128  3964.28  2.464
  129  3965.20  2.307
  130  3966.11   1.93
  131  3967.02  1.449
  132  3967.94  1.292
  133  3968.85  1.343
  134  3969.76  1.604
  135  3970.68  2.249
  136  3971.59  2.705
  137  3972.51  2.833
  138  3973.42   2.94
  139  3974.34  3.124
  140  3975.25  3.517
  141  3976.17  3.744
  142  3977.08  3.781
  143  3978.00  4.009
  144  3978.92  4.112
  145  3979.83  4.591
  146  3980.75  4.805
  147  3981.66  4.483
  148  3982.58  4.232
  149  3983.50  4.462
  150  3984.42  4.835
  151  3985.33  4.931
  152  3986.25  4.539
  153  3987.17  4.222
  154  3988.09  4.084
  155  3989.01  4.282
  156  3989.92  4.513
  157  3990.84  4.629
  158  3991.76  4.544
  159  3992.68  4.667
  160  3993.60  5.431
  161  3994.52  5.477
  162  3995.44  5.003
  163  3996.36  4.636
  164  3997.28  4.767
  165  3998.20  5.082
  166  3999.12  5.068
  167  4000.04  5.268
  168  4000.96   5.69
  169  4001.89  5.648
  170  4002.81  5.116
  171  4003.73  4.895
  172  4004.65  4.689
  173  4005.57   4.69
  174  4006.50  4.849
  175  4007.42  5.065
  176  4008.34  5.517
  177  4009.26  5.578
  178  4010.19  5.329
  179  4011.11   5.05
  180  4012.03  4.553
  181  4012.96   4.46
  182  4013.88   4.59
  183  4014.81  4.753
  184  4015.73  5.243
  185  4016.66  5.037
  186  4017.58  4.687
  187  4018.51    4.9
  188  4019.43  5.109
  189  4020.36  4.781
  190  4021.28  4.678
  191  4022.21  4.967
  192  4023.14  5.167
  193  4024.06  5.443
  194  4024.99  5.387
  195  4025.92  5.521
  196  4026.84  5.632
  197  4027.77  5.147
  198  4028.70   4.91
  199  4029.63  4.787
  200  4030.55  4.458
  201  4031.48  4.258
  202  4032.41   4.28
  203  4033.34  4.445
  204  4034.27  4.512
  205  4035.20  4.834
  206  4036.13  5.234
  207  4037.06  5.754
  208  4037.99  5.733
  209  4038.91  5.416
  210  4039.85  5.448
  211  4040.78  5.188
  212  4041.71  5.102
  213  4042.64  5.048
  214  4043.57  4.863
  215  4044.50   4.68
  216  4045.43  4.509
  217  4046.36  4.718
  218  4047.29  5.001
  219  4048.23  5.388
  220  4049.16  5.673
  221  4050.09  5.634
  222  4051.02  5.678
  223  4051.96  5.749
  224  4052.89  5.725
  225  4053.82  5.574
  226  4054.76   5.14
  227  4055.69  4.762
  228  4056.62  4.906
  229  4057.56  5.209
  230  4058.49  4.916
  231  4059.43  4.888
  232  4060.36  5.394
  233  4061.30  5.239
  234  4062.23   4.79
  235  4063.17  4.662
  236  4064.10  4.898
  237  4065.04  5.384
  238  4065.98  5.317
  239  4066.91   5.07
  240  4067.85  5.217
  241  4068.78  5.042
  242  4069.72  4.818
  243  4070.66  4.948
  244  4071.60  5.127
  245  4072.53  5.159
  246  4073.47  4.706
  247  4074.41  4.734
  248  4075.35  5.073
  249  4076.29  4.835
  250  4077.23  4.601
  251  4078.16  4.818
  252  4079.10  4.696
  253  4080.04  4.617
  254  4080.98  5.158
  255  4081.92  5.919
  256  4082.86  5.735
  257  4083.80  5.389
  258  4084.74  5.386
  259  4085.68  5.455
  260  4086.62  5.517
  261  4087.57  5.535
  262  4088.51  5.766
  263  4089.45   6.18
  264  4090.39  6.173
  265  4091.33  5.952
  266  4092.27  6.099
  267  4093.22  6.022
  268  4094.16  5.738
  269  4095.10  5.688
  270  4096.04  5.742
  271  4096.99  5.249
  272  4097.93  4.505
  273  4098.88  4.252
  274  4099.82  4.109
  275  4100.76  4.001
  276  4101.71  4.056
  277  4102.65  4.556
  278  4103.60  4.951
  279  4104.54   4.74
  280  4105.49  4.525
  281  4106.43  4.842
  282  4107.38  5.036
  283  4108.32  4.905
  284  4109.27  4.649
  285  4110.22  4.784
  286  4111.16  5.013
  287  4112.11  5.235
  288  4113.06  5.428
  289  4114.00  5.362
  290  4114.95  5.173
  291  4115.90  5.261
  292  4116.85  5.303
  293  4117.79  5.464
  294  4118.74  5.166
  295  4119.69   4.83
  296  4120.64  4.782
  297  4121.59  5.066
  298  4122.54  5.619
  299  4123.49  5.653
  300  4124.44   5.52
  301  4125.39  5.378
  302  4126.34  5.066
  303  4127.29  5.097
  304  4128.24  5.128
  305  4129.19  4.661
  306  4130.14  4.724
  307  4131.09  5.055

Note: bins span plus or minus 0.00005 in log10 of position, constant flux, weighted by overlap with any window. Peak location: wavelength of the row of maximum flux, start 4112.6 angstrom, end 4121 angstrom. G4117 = 4117.79 angstrom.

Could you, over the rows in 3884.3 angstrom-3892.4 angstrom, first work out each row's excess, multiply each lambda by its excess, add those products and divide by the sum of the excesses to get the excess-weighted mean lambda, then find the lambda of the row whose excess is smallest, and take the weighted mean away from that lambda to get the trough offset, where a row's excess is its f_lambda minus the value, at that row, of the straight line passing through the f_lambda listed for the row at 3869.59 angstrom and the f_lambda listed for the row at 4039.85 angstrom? -1.1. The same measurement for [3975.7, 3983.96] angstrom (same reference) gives -2.7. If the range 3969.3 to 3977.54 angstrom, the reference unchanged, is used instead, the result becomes -2.8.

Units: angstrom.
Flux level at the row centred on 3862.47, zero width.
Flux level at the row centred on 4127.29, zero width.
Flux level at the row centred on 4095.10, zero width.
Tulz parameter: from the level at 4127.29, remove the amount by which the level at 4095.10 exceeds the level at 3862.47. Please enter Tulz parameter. 3.2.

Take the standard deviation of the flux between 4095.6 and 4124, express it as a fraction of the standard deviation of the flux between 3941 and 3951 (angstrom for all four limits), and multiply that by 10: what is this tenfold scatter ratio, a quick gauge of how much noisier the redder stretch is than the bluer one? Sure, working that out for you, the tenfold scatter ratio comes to 17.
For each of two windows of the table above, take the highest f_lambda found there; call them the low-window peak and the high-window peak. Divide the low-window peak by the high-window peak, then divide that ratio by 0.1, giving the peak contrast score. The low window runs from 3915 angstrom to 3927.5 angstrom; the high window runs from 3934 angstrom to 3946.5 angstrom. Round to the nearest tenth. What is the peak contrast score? 11.9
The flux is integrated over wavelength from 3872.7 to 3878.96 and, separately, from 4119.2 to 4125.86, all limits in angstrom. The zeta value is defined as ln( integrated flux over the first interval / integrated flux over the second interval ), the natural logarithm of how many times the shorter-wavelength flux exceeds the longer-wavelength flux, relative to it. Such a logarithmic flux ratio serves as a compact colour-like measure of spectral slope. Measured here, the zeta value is -0.43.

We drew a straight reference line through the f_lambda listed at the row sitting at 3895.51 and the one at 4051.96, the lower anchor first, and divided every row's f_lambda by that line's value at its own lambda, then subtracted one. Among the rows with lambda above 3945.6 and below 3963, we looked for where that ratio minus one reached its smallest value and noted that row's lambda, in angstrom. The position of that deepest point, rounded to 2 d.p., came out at 3962.46 angstrom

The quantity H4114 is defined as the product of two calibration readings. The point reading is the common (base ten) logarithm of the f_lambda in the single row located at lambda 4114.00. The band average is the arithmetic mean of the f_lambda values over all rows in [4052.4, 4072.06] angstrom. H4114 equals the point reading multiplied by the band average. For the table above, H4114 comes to 3.7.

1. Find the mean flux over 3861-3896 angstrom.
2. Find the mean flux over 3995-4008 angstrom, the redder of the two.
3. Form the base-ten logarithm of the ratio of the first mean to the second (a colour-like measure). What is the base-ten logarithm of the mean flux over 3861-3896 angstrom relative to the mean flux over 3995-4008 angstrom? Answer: -0.17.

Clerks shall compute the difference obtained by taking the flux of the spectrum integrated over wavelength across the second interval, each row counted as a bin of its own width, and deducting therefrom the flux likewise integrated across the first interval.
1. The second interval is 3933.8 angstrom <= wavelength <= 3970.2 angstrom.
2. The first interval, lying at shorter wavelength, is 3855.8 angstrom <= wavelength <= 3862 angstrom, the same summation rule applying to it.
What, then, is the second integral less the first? 98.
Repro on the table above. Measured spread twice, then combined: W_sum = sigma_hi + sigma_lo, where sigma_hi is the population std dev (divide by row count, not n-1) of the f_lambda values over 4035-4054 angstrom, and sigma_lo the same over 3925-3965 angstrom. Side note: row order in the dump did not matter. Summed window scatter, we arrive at 1.4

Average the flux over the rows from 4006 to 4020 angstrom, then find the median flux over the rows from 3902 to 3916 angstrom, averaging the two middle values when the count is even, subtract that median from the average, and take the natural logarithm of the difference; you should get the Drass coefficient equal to -0.30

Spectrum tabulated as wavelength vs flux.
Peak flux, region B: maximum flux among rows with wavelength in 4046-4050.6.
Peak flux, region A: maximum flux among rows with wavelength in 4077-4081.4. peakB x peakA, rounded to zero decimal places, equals 29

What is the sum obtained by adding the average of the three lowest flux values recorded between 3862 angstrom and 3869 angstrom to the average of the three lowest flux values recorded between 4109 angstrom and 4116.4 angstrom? 8.2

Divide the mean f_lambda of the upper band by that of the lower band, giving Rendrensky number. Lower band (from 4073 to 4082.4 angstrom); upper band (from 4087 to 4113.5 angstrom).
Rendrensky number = 1.04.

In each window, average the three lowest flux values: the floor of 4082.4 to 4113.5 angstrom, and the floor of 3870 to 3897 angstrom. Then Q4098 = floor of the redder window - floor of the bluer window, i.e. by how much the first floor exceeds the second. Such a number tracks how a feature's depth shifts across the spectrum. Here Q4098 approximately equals 1.68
